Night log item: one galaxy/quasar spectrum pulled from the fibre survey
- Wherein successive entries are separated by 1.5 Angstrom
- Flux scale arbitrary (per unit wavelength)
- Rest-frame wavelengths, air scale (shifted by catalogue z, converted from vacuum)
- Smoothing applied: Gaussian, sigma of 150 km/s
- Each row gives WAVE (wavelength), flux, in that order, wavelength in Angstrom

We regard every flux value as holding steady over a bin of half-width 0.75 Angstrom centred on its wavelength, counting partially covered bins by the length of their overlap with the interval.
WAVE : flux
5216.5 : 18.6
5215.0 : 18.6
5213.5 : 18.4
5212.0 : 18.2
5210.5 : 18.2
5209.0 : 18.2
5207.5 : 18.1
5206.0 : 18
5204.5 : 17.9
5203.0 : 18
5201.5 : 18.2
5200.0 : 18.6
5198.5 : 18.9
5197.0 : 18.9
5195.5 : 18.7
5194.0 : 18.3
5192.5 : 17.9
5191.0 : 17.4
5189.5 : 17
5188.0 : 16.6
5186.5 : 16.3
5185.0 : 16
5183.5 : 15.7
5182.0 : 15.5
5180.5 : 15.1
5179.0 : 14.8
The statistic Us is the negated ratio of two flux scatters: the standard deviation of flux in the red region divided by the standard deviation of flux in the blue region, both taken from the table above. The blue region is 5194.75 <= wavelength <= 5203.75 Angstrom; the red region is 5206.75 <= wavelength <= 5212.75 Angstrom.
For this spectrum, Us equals -0.13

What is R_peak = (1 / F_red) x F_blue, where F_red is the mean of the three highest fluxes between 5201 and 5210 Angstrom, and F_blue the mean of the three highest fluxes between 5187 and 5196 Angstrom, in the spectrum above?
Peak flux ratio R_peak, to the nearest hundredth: 1.01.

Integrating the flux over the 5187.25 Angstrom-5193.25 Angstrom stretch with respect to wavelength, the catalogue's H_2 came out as 103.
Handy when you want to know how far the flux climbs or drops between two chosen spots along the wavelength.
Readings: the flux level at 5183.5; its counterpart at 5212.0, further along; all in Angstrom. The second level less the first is 2.5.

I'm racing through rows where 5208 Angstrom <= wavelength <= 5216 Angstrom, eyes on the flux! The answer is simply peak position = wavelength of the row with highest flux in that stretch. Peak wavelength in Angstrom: 5215.0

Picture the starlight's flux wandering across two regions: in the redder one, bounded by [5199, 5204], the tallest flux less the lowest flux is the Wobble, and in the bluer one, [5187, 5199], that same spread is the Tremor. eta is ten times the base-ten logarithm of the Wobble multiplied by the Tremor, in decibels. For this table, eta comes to 1.4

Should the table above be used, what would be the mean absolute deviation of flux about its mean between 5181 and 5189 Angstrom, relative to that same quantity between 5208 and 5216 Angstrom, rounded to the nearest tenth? 2.4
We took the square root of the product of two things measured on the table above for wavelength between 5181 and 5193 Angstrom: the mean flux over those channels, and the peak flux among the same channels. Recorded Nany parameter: 17.2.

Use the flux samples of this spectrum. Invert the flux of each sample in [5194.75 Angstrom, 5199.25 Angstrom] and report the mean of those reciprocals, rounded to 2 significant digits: 0.053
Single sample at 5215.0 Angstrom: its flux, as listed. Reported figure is 18.6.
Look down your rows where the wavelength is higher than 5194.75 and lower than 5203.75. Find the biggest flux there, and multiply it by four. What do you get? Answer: 75.6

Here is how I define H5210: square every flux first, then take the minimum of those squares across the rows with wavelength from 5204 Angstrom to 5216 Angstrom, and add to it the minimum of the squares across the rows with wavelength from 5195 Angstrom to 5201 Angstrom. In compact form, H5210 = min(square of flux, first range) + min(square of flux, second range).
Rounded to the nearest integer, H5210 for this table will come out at 666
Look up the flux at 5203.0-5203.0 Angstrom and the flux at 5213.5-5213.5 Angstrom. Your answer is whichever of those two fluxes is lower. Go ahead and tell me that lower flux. 18.0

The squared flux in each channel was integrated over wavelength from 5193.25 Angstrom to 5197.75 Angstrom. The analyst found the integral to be 1563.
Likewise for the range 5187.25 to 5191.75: 1301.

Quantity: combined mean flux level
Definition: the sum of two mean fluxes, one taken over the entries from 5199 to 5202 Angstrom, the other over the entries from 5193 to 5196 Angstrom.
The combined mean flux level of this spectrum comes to 36.9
